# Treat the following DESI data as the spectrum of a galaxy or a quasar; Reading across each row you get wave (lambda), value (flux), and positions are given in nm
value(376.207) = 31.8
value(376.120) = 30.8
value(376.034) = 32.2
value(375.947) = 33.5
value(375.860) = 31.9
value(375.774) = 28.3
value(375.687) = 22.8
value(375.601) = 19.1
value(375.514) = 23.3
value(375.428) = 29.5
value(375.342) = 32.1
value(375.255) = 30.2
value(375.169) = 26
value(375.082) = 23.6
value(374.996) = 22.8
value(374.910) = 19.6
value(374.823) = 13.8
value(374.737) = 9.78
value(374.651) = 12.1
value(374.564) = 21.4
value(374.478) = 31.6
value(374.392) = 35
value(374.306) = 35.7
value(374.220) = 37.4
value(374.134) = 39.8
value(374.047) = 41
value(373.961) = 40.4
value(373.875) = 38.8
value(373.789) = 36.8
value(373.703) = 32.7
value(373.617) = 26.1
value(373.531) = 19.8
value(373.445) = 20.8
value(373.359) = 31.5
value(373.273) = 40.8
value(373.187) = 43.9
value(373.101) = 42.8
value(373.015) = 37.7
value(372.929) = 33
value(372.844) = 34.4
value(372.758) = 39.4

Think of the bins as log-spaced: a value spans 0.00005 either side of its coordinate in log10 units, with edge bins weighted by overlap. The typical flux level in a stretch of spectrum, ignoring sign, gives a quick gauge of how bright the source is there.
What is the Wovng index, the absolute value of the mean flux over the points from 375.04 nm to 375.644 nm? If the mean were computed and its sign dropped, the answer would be 26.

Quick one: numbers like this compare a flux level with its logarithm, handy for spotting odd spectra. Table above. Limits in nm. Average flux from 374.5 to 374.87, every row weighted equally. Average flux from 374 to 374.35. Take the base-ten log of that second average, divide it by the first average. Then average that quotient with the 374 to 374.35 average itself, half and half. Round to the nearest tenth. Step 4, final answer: 19.3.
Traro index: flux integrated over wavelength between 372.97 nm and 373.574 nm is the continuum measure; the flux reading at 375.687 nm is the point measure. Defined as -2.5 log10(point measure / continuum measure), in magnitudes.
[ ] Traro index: -0.1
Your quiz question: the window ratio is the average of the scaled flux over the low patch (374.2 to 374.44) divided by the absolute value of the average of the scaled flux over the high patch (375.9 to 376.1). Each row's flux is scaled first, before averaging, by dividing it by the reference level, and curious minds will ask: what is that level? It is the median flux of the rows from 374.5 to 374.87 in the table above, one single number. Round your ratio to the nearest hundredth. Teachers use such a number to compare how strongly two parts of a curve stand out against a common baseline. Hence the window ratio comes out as 1.10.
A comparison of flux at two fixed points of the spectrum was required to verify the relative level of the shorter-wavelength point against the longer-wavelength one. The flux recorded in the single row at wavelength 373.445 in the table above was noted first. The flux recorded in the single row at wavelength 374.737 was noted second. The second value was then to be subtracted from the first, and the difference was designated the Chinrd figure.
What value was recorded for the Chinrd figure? 11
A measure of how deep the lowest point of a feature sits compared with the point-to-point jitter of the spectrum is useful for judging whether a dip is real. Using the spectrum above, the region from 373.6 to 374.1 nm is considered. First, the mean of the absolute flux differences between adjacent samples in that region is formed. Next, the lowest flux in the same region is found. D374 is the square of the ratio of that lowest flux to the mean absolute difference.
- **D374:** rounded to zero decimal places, 77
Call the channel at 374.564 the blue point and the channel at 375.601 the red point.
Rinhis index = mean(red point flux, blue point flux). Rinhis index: 20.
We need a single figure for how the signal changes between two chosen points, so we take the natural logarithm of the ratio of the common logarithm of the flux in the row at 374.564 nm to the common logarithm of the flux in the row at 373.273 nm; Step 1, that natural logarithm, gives -0.19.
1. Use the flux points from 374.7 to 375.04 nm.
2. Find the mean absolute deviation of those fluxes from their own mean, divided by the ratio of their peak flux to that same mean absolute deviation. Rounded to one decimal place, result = 1.0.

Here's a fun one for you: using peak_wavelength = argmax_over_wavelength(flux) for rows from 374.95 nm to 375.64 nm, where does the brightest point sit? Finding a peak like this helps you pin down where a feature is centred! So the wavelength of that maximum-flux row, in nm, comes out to 375.342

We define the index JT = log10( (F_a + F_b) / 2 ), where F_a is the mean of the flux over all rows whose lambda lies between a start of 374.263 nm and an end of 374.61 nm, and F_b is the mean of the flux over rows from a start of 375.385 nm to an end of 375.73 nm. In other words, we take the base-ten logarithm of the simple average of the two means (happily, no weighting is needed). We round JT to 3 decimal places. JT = 1.436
